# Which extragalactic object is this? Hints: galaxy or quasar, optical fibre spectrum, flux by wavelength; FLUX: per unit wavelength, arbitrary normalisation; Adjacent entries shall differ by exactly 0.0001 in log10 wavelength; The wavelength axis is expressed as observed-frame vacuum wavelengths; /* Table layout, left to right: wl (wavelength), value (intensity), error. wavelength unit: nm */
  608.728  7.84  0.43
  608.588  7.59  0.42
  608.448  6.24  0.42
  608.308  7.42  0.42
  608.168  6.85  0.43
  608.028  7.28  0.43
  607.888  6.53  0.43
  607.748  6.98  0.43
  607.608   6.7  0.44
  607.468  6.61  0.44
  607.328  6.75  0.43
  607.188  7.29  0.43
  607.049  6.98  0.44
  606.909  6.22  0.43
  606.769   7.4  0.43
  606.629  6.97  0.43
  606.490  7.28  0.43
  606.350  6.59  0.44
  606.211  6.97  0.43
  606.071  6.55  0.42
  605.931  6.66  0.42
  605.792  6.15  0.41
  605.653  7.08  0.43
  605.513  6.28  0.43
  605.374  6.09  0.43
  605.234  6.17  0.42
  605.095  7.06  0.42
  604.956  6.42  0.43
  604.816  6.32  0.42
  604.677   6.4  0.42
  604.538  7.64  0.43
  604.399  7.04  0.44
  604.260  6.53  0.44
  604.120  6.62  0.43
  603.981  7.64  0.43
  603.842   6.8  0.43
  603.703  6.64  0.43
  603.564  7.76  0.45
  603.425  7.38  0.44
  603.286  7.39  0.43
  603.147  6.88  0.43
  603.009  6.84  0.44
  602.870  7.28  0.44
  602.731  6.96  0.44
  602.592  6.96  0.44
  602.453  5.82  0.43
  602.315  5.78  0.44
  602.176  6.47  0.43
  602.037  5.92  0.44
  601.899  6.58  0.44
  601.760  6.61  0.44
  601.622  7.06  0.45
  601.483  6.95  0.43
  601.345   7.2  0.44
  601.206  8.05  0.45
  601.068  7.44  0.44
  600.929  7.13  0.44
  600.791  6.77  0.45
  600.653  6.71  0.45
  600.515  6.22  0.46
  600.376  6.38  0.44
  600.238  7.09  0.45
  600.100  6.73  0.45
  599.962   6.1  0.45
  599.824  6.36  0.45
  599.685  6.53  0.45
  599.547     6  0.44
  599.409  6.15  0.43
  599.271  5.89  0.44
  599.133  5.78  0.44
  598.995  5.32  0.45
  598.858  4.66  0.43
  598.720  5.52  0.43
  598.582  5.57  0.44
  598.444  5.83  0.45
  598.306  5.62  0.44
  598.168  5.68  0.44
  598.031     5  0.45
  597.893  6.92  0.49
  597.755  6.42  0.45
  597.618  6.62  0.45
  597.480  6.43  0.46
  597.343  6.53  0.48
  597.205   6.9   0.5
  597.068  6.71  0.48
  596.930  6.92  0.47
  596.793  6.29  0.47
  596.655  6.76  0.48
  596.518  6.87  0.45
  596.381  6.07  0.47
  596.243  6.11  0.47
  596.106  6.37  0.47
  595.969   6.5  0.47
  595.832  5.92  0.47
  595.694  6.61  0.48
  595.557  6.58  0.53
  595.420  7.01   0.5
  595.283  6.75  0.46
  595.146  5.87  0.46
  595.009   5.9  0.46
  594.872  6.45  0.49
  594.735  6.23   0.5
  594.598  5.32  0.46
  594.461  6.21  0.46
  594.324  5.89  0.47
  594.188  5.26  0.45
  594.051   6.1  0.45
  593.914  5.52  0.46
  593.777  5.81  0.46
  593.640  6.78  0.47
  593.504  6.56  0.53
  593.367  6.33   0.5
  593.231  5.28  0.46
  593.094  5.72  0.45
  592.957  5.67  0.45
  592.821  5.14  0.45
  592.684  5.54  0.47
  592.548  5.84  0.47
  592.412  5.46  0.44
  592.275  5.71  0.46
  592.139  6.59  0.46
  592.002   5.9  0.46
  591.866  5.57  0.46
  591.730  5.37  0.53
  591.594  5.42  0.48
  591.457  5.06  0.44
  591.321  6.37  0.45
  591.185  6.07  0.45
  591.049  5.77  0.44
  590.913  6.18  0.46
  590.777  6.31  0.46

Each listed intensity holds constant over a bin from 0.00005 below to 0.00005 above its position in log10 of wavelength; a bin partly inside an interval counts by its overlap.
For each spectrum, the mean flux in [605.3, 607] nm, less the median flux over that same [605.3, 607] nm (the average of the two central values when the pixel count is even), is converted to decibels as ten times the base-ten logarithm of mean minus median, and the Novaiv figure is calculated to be -12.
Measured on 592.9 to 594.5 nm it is -11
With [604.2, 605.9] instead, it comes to -7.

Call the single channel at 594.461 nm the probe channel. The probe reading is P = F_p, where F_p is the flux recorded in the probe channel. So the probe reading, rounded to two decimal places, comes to 6.21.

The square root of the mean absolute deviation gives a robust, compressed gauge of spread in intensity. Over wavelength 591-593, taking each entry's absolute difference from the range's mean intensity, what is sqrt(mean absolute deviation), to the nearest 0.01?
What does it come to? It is 0.56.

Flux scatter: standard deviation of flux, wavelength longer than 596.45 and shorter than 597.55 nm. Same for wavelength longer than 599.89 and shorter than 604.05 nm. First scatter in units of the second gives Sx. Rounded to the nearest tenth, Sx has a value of 0.4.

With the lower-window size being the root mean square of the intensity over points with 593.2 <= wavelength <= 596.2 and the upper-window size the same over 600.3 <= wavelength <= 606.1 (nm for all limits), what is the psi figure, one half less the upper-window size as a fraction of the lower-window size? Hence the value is -0.602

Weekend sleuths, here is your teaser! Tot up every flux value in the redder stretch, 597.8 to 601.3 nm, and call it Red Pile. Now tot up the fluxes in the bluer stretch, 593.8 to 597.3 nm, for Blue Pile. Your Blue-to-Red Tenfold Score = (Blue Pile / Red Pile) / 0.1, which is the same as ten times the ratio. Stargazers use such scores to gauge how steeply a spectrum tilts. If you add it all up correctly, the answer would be 10.1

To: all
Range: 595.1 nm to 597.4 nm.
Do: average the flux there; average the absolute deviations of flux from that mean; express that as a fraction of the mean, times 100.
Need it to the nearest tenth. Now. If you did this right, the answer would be 4.5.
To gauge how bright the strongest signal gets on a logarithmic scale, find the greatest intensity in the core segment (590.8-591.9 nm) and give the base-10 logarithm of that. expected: 0.804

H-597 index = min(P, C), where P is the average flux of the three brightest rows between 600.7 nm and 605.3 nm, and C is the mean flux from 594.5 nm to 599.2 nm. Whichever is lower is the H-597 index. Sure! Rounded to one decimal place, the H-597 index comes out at 6.2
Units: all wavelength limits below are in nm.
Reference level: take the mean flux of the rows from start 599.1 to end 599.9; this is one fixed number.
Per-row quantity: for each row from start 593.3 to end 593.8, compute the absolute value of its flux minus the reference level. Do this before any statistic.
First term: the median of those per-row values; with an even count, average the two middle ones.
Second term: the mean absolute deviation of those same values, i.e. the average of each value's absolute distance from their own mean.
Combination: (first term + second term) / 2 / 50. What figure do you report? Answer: 0.0052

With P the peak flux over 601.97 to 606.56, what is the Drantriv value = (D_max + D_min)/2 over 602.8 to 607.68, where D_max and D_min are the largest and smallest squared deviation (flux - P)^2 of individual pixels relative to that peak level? 1.39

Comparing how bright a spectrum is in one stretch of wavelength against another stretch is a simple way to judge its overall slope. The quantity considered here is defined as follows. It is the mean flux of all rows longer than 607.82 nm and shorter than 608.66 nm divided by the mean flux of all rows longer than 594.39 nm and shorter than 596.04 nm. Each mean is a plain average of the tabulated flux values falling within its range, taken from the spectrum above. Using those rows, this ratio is 1.11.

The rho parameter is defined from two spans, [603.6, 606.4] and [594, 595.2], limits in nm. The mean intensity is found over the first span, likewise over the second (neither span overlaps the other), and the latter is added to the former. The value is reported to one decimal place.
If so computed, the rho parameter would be 12.6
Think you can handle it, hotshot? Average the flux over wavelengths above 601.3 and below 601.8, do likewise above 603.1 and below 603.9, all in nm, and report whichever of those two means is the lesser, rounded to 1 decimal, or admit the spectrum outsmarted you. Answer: 7.0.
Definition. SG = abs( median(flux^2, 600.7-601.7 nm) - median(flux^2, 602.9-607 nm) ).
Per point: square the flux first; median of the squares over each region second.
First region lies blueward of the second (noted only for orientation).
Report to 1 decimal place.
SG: 4.6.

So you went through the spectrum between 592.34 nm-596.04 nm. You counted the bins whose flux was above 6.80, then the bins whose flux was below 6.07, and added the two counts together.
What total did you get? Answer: 16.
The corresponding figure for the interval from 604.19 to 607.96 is 11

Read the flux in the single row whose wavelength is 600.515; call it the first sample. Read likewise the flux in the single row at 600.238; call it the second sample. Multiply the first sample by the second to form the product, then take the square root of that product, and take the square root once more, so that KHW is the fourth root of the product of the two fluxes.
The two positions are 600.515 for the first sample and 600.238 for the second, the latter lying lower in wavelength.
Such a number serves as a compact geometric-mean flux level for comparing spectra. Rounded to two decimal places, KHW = 2.58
